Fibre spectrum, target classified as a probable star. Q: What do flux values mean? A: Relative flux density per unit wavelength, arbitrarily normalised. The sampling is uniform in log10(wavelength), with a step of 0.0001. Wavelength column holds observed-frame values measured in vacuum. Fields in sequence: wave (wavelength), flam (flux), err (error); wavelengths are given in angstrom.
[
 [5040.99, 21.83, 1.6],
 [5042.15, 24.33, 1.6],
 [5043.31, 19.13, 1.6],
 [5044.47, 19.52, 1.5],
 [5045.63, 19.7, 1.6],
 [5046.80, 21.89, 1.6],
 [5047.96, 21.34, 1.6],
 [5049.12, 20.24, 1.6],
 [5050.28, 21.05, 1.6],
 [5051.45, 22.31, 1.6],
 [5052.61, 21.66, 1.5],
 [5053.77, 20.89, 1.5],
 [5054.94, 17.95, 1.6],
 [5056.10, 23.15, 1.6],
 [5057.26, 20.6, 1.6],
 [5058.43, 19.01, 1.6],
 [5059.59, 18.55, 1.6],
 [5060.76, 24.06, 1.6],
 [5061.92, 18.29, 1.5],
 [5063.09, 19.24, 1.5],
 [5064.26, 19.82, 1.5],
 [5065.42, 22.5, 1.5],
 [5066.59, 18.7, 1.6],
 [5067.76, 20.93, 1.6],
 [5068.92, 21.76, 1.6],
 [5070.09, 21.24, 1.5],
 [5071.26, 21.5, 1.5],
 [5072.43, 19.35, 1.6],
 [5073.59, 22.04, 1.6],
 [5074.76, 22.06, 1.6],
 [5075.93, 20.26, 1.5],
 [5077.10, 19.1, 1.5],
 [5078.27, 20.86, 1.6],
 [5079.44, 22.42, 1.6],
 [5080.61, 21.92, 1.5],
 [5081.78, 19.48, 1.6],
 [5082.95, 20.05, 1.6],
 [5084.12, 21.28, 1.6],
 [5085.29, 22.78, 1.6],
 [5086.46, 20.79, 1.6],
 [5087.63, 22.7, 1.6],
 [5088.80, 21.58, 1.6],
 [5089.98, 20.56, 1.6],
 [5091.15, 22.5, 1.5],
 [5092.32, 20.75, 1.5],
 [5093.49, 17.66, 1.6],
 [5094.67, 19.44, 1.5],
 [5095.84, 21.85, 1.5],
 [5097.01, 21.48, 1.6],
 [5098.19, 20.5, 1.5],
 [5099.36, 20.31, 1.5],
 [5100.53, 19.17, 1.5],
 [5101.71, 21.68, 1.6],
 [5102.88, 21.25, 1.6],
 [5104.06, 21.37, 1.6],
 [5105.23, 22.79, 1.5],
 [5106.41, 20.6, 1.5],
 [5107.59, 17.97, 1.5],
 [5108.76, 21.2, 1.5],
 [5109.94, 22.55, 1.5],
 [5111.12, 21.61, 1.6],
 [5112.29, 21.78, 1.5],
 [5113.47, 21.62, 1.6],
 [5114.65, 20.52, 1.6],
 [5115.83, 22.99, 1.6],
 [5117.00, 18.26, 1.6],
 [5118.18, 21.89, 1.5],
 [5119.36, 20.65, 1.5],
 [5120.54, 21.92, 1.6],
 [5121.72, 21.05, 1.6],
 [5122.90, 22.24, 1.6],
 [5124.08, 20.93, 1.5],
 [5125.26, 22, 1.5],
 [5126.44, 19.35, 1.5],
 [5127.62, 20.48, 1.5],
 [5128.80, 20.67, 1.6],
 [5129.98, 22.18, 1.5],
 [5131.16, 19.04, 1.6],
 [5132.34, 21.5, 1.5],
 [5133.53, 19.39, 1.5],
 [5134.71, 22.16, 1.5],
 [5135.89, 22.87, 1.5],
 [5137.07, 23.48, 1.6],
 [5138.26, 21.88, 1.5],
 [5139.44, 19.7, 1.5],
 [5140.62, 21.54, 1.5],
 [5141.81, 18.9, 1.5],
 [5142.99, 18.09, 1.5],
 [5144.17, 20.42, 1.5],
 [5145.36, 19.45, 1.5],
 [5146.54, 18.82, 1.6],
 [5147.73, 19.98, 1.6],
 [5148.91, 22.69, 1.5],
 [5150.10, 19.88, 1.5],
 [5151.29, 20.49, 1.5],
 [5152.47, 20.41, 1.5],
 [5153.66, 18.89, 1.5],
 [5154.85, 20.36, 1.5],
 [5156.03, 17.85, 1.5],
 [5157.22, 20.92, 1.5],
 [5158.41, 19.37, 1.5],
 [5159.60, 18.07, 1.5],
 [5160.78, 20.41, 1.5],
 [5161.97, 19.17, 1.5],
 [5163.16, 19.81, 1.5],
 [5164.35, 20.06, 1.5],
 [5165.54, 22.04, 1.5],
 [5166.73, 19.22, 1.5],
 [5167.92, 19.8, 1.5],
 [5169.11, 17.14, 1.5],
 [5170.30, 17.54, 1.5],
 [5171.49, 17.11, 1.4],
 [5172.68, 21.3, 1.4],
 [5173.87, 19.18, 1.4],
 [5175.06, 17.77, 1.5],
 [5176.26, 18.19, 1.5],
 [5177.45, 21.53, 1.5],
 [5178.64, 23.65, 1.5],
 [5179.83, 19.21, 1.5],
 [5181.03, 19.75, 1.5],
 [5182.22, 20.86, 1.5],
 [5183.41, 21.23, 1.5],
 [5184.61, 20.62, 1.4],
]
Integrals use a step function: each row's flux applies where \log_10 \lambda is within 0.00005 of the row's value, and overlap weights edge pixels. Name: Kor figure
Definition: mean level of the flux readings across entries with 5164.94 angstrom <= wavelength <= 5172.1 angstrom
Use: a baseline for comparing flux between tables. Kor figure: 18.8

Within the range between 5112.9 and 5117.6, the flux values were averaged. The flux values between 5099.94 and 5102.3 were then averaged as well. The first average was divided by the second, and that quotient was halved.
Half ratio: 0.510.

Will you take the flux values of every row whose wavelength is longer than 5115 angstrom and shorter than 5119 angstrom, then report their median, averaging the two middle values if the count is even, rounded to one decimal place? 21.9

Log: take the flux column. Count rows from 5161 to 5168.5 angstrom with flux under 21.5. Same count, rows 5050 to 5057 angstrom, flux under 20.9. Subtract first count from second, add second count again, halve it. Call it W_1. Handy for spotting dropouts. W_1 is -0.5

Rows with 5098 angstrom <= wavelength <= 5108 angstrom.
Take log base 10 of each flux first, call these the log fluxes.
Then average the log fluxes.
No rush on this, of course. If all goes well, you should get 1.31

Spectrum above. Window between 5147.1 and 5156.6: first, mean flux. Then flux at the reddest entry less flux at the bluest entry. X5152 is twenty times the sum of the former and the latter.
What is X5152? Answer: 359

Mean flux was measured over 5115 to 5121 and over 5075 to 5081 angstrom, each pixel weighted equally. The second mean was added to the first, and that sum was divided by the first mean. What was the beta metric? 1.99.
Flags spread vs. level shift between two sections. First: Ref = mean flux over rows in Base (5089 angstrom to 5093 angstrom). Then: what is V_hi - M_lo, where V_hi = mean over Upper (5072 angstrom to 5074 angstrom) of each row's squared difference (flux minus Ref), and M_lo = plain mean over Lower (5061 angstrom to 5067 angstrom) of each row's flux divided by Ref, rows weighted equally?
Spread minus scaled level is 1.2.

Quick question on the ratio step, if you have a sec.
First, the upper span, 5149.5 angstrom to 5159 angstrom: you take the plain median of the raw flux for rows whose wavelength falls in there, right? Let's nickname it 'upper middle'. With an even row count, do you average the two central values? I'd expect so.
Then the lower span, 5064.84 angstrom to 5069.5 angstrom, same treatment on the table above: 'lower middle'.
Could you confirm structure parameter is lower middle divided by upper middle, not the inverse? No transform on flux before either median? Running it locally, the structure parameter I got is 1.06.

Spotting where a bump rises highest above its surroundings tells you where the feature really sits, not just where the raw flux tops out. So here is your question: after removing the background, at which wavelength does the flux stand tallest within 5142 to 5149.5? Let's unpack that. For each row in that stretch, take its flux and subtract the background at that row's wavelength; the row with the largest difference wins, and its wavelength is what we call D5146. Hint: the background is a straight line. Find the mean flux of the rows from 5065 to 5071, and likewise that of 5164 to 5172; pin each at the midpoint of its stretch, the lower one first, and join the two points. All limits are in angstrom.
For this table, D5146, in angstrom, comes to 5148.91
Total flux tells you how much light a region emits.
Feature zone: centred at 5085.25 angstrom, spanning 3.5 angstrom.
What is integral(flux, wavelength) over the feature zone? 76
